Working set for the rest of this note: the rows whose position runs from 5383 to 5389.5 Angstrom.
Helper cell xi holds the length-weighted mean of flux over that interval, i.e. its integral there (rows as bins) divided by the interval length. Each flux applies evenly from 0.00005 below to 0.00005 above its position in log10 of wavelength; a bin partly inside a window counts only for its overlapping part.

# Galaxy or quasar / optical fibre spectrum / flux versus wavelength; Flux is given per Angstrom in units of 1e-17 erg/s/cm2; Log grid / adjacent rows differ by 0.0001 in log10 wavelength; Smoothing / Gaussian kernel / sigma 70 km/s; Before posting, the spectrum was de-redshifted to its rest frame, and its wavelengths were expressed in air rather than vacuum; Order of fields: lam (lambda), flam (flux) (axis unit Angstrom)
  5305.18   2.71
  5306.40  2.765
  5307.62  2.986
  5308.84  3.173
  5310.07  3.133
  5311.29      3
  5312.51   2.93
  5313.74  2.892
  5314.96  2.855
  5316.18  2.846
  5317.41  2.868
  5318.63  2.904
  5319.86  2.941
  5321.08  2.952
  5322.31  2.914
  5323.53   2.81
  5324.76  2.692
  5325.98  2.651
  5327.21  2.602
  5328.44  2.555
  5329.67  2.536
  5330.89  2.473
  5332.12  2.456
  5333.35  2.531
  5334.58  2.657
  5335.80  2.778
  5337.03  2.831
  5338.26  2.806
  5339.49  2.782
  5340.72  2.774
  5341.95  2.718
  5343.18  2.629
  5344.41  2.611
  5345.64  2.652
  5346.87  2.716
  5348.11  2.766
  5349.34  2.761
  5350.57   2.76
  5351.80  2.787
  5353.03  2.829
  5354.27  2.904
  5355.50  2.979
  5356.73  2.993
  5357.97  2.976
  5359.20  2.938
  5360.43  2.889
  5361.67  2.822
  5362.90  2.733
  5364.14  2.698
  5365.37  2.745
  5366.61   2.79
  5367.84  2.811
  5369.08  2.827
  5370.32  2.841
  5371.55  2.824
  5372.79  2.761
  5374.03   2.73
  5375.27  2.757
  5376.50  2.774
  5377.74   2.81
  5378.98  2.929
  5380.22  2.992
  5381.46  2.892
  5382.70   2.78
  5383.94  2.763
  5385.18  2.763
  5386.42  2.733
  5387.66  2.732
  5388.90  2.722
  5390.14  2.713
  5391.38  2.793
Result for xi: 2.74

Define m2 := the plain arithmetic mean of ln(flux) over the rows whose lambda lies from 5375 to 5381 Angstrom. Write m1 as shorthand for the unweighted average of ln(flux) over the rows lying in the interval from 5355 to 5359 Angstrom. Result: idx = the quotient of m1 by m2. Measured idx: 1.04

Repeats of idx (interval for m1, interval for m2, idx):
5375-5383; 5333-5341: 1.04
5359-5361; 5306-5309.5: 0.98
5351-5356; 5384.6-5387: 1.04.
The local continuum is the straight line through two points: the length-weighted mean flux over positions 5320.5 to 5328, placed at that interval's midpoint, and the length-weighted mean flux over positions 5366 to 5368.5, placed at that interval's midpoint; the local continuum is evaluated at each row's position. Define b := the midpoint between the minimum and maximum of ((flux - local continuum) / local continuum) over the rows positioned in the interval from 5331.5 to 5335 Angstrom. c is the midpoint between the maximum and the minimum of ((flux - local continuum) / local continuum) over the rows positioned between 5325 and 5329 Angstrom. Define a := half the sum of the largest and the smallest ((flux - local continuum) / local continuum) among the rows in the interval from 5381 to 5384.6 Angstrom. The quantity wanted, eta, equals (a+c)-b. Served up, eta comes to 0.02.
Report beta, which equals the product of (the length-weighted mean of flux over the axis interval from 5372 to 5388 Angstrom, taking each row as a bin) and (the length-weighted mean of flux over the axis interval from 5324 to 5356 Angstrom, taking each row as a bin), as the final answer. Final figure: 7.57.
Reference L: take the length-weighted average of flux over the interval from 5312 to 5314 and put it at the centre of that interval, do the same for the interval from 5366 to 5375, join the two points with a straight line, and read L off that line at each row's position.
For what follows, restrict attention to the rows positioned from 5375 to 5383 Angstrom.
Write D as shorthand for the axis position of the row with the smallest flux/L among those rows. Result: 5375.27 Angstrom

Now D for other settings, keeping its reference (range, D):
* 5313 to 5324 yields 5323.53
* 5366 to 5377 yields 5374.03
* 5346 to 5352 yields 5346.87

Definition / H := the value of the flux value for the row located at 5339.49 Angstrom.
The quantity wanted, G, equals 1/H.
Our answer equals 0.359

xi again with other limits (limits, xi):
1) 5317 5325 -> 2.88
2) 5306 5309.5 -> 2.99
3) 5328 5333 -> 2.50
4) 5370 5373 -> 2.82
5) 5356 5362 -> 2.93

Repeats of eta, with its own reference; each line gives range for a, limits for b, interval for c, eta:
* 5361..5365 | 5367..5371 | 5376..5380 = -0.01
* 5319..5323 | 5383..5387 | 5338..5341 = 0.09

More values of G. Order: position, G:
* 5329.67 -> 0.394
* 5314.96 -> 0.350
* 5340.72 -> 0.360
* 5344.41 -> 0.383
